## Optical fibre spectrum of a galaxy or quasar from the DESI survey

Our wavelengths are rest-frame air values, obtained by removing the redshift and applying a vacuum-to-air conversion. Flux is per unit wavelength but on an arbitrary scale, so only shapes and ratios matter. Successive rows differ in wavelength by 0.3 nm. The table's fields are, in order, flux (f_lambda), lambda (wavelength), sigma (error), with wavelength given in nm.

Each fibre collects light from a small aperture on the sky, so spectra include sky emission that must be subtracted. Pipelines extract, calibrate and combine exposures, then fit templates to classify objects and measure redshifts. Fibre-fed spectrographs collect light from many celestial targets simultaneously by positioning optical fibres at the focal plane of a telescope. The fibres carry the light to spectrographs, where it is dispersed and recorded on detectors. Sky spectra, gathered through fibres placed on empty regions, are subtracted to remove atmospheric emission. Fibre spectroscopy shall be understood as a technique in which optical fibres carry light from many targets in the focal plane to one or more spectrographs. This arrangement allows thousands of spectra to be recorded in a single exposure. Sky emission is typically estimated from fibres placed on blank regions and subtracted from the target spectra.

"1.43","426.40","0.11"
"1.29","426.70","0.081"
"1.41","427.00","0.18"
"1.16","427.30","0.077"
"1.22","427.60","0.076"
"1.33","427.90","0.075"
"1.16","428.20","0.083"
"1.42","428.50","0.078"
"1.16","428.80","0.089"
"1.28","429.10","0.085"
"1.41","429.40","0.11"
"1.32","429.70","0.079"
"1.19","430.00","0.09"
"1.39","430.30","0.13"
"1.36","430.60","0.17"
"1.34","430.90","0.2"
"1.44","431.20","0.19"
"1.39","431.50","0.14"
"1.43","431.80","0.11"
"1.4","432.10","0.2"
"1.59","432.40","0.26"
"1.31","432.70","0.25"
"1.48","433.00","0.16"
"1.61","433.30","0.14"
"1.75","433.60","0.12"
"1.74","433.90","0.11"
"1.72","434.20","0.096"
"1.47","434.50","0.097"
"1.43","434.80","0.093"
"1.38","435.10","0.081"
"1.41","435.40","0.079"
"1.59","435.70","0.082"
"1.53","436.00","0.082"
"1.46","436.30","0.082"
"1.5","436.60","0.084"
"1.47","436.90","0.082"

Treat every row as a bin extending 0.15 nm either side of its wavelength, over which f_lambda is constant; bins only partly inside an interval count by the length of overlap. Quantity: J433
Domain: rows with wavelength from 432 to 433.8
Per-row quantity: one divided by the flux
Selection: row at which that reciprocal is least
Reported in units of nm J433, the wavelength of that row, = 433.60 nm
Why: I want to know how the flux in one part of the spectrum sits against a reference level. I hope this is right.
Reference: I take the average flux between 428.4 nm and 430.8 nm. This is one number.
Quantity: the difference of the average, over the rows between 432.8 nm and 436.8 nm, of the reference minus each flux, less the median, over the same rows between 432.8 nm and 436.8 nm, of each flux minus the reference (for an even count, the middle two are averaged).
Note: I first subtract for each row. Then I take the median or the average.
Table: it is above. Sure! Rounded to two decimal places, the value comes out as -0.41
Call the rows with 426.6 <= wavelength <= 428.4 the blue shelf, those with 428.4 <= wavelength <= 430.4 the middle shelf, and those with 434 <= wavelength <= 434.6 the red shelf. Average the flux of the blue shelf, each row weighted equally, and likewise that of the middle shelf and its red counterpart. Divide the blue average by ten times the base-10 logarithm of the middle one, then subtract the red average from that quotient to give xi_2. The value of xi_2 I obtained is -0.52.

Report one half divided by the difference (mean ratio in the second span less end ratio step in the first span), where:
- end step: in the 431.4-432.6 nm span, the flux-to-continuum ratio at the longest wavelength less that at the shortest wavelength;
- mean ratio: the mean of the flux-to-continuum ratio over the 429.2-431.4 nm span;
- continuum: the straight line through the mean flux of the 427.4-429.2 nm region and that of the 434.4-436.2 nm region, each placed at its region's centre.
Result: 0.56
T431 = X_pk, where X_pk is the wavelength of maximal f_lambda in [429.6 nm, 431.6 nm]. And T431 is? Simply 431.20 nm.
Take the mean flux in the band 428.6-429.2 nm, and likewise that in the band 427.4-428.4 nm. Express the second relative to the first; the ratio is 1.01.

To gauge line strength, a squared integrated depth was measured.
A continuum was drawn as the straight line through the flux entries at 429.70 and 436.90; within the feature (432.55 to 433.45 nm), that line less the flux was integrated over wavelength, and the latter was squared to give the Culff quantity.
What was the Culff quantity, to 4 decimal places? 0.0049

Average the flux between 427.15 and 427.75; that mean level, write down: 1.19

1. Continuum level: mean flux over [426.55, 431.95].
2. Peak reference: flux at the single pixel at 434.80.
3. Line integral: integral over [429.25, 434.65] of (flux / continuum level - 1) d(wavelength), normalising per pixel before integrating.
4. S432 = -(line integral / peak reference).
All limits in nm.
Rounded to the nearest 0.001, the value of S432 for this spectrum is -0.421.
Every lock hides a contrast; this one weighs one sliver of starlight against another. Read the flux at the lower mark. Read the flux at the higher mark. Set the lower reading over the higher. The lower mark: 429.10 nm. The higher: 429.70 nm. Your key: 0.97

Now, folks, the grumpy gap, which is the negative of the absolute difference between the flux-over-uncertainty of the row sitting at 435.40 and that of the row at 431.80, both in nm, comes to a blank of -5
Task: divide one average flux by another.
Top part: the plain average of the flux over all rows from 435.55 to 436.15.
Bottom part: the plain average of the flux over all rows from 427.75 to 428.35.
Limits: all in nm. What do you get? 1.25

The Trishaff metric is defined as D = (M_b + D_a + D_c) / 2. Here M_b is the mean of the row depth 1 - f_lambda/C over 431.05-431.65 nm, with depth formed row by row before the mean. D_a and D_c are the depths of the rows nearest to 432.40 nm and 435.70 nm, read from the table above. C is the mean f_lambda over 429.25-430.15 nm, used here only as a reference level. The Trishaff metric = -0.26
